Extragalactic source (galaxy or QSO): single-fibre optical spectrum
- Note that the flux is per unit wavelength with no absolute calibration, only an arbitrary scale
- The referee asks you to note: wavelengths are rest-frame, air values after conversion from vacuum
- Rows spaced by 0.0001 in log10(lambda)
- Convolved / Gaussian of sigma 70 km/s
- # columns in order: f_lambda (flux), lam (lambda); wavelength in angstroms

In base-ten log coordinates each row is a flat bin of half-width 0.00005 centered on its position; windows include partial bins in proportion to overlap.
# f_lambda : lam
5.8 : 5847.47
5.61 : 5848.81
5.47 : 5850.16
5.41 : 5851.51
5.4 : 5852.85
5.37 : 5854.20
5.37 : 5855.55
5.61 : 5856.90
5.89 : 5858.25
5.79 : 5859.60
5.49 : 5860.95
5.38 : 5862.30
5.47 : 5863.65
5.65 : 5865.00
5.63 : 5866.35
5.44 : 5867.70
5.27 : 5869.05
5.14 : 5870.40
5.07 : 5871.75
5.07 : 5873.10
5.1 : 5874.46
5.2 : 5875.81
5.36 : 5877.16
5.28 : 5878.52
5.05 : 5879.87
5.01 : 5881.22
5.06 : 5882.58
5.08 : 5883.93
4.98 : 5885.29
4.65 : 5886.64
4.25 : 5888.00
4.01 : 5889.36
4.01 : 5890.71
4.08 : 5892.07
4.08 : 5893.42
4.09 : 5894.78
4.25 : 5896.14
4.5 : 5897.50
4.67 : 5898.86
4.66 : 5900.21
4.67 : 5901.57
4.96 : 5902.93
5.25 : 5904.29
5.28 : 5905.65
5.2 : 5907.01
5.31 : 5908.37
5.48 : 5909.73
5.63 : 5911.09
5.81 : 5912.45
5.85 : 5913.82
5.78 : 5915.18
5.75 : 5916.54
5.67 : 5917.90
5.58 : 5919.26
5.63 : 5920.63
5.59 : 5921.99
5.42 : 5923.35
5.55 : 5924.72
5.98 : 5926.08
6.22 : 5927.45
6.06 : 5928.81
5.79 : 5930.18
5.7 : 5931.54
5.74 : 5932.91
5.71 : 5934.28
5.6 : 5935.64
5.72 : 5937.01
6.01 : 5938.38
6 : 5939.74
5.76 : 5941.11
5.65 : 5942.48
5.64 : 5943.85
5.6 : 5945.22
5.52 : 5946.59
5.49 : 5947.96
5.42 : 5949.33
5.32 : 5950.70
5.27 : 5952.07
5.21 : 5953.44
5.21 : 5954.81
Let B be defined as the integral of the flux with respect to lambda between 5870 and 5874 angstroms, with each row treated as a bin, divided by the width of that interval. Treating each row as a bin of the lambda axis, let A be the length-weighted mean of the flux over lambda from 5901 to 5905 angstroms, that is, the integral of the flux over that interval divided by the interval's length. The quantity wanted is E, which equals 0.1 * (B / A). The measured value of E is 0.102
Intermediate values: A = 4.97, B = 5.09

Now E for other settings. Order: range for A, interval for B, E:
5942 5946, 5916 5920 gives 0.101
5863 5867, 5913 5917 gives 0.104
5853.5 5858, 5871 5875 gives 0.093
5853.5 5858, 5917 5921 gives 0.103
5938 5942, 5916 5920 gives 0.096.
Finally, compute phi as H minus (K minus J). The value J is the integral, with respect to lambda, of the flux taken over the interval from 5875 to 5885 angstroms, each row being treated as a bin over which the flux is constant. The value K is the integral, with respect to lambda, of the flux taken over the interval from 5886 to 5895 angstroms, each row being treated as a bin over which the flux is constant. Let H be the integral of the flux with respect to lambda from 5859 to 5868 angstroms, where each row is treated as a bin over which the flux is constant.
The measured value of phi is 64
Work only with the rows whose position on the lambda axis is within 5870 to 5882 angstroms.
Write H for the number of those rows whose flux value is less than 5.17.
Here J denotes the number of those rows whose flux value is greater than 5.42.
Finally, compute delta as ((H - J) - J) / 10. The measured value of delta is 0.6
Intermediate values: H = 6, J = 0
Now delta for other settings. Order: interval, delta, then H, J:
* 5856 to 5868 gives -1.6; 0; 8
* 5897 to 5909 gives 0.5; 5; 0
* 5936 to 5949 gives -1.8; 0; 9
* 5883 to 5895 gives 0.9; 9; 0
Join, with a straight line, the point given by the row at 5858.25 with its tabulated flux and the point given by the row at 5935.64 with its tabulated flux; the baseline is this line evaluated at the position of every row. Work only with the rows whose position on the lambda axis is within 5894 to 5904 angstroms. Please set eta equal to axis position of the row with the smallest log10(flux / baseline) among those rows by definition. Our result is 5894.78 angstroms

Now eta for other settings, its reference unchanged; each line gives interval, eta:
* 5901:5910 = 5901.57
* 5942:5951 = 5950.70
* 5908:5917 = 5908.37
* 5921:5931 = 5923.35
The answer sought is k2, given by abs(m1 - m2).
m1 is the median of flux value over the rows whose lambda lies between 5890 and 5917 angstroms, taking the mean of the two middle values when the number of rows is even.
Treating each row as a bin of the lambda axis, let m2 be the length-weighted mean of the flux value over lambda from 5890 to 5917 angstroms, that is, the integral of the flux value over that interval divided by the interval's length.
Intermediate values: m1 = 5.1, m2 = 5.0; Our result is 0.121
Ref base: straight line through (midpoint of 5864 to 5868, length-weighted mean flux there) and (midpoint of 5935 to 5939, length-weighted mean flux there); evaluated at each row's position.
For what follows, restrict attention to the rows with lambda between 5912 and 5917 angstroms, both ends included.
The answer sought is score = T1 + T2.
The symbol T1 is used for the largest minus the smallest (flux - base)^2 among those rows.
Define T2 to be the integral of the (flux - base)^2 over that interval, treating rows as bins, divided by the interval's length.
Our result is 0.03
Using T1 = 0.019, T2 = 0.01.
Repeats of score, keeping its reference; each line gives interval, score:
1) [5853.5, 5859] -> 0.15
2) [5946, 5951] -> 0.29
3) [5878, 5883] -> 0.55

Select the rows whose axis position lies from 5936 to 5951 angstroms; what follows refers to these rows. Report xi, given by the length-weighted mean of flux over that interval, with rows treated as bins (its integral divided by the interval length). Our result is 5.65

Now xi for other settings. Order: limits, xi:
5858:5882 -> 5.34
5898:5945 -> 5.57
